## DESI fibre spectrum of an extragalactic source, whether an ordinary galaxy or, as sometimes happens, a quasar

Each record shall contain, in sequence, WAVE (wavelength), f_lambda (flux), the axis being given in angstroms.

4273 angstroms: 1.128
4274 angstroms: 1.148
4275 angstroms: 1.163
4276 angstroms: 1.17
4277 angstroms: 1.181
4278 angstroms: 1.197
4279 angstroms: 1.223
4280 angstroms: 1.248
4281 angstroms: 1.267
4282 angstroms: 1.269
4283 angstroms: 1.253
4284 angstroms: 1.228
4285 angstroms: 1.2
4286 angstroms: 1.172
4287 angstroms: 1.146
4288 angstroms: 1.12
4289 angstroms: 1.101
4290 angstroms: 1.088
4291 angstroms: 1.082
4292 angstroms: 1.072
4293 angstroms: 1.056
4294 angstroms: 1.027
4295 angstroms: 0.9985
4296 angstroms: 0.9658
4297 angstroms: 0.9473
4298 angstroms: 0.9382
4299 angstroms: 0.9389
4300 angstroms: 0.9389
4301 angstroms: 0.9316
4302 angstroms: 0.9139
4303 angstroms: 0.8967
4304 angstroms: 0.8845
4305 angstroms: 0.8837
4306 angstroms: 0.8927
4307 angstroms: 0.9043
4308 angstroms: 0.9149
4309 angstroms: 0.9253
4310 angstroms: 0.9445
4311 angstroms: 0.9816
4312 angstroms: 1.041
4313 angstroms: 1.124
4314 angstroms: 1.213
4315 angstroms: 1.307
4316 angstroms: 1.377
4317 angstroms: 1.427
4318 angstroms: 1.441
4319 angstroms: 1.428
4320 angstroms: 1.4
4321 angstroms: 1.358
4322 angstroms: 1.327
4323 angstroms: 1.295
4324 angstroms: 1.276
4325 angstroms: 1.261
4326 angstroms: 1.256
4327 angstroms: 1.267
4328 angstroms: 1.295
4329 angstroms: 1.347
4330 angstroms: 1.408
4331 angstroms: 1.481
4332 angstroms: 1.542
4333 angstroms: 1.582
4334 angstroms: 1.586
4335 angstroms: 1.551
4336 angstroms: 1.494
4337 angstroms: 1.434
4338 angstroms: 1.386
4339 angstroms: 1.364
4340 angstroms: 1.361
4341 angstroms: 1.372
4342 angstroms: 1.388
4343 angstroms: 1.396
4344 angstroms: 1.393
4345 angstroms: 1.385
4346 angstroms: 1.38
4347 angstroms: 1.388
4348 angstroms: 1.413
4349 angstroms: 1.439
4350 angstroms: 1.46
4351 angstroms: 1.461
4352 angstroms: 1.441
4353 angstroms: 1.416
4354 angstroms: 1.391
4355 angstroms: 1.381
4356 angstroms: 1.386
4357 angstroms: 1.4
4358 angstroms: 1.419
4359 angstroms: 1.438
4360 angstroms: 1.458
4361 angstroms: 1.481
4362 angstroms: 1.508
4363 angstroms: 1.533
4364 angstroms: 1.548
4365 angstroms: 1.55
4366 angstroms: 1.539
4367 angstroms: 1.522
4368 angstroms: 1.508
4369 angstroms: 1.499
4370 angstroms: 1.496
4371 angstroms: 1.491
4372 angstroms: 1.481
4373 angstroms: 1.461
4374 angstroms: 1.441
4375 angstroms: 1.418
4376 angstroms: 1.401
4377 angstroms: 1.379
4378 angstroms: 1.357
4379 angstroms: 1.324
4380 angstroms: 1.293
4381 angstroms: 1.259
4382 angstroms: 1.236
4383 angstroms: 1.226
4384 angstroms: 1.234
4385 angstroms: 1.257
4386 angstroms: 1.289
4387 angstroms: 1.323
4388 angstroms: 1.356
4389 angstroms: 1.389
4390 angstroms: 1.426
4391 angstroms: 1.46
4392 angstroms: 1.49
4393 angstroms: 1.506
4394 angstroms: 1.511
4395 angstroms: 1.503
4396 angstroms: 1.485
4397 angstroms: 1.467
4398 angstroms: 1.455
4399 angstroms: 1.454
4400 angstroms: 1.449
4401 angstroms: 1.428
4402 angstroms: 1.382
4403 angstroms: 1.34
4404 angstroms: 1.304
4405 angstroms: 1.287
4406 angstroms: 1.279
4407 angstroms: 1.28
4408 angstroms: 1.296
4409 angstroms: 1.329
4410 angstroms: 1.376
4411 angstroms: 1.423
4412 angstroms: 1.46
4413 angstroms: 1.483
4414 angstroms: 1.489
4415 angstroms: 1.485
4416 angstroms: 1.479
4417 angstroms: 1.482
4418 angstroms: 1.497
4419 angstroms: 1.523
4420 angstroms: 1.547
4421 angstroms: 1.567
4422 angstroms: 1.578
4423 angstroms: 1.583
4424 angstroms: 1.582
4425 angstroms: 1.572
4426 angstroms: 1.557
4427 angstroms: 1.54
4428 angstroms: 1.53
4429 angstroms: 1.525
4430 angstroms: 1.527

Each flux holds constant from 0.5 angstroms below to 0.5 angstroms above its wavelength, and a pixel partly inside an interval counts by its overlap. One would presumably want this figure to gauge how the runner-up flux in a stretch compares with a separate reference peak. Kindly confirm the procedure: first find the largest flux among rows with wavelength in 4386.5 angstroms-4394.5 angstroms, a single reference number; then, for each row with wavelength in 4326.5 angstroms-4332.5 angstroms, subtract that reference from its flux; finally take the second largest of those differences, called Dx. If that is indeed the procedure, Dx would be -0.03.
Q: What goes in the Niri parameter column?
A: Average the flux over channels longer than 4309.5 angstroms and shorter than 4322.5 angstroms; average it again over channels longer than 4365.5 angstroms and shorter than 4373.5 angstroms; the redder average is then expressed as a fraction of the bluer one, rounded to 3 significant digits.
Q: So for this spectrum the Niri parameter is 1.19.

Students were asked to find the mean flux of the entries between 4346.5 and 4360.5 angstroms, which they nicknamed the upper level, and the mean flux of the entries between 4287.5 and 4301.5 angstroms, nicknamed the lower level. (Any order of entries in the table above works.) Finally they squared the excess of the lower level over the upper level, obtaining 0.16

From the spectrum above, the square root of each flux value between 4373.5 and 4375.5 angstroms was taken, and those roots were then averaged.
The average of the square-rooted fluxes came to 1.196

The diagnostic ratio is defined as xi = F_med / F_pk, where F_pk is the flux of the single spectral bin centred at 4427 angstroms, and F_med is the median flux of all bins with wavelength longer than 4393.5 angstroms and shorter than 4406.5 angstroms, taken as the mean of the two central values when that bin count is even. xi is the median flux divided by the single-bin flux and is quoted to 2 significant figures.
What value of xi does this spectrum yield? 0.94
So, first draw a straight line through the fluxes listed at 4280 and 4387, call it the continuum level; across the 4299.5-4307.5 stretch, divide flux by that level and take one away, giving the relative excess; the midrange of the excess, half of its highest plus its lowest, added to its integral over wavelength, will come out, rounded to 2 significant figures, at -2.5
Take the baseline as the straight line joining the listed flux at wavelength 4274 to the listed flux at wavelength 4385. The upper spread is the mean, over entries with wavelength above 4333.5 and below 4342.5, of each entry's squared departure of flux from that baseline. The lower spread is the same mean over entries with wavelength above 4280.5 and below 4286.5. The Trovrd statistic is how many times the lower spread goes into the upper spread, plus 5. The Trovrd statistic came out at 13.4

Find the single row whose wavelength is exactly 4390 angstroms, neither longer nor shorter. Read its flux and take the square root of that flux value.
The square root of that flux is 1.19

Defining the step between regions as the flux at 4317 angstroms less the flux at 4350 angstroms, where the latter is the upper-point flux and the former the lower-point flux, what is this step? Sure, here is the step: 0.0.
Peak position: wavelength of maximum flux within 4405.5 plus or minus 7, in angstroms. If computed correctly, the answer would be 4412 angstroms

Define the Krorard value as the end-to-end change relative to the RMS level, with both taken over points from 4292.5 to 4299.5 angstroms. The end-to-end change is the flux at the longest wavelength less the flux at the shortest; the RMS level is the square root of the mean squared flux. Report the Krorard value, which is -0.12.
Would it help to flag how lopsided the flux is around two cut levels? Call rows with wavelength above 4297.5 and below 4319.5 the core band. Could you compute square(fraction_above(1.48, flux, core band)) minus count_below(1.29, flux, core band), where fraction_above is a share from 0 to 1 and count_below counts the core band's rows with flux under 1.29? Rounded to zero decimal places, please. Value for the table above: -17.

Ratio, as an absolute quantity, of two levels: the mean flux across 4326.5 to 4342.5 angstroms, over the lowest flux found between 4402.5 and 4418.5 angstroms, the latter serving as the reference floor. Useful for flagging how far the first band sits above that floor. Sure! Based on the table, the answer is 1.1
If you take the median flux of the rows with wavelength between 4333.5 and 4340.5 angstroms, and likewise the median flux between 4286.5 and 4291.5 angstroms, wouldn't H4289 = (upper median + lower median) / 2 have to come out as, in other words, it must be 1.27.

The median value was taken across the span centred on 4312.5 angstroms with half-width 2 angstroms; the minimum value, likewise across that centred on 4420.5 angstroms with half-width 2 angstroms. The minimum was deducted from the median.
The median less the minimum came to -0.44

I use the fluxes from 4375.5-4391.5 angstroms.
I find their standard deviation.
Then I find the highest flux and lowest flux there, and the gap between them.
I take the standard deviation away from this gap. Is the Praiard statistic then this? 0.16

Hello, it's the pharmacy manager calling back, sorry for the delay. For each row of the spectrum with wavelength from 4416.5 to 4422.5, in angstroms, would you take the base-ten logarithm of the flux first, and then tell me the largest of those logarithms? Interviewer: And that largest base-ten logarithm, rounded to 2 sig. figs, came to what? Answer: 0.20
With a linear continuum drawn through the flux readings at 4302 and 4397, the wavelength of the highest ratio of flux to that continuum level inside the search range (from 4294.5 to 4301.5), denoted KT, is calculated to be 4295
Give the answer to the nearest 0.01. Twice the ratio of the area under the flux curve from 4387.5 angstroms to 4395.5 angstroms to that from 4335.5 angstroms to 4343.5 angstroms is 2.08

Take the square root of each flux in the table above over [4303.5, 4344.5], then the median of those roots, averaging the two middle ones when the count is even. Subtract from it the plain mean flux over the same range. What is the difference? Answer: -0.12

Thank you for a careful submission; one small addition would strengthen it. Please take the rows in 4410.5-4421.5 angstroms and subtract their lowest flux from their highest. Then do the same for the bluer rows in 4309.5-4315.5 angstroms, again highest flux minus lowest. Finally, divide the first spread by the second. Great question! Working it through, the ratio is 0.40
